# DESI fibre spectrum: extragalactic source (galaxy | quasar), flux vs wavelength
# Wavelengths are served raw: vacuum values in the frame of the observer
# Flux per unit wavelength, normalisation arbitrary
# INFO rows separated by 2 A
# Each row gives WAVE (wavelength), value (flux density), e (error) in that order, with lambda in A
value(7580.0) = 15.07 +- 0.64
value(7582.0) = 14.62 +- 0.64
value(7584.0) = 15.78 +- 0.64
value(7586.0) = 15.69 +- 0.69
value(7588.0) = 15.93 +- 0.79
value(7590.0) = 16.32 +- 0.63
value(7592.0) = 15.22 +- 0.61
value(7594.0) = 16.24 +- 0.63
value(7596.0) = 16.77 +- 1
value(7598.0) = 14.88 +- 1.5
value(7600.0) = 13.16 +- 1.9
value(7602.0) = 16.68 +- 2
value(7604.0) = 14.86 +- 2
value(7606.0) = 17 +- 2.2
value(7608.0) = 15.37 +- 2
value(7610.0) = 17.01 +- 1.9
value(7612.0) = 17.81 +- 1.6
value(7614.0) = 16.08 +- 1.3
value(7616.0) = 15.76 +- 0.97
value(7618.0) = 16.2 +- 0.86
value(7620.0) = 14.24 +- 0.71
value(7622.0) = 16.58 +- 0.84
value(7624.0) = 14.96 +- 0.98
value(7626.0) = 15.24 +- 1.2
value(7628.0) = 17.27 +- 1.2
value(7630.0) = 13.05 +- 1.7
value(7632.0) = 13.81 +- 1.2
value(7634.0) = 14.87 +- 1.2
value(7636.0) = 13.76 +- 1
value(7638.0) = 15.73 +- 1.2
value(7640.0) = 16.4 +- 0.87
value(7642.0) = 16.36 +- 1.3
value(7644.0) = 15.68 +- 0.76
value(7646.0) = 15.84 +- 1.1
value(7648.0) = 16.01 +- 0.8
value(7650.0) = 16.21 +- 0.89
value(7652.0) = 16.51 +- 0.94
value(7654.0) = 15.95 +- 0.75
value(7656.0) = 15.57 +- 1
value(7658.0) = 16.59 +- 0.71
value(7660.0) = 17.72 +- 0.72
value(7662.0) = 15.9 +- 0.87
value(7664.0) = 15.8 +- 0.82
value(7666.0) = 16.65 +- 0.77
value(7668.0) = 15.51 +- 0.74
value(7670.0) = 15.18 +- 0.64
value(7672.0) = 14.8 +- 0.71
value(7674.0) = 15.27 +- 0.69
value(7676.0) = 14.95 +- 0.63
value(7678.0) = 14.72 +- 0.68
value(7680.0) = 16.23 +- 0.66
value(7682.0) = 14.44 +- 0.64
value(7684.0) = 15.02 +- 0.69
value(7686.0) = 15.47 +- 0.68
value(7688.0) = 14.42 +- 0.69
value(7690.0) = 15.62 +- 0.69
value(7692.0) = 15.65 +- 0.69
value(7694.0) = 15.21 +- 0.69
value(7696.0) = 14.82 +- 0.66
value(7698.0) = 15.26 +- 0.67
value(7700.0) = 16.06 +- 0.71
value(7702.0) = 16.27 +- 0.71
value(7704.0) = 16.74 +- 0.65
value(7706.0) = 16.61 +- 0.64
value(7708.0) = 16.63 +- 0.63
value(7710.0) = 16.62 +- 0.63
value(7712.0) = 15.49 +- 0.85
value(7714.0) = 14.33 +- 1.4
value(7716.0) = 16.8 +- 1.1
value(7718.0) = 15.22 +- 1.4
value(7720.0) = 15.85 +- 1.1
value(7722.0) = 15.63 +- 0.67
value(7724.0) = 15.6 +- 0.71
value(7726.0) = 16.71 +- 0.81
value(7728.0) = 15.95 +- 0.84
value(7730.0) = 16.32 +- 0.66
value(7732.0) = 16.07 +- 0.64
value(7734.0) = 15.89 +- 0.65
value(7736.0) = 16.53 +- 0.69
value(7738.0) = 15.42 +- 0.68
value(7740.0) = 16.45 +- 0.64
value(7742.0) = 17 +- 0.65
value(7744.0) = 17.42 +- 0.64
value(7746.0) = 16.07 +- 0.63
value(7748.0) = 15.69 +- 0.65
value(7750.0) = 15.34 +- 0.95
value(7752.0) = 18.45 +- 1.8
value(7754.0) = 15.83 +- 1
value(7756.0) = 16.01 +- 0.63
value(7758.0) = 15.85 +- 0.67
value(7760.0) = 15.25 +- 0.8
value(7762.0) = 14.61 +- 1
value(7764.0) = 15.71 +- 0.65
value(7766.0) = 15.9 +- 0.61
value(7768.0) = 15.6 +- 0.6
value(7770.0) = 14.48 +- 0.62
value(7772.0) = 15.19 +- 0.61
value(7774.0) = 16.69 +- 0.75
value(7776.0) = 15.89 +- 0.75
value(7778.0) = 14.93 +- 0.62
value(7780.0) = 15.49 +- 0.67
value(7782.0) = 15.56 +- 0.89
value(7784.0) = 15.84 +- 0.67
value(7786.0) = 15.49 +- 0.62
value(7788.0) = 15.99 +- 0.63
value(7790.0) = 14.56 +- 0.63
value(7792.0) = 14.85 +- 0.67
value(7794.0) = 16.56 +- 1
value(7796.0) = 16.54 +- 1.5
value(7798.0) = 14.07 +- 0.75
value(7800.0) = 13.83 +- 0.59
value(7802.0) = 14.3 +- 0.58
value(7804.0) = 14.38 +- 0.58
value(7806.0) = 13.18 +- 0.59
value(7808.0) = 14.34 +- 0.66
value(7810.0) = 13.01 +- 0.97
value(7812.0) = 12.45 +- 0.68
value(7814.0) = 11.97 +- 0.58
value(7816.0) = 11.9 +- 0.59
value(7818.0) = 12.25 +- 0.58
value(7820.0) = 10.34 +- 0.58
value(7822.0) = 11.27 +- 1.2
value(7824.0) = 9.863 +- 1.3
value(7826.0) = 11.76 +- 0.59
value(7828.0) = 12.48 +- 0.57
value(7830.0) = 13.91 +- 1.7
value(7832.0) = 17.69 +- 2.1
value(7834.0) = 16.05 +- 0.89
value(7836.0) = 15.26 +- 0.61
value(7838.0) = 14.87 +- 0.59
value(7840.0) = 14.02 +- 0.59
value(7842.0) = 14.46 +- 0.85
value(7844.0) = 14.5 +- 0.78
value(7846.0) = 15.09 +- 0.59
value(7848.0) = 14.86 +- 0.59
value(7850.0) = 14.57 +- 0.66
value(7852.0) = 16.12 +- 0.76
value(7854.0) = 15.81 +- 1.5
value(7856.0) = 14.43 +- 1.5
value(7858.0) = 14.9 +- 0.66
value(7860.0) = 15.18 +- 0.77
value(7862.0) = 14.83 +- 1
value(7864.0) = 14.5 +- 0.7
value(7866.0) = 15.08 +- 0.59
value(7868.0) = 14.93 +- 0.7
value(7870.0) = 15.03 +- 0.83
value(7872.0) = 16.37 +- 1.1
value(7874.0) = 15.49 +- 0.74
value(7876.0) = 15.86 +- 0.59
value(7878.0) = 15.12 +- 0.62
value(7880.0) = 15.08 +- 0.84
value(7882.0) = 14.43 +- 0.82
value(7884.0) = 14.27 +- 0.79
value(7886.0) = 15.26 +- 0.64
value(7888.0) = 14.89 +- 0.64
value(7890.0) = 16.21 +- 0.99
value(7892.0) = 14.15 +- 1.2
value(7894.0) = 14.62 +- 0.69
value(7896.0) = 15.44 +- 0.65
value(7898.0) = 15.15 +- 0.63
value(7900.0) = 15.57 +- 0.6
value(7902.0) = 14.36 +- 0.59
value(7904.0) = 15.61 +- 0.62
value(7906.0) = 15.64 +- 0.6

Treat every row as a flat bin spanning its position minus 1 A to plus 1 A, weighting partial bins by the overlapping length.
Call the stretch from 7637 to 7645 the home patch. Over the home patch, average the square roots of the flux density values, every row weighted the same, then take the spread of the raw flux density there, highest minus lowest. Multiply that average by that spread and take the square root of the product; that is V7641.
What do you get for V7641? 1.7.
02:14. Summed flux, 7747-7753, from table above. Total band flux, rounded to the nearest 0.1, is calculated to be 49.5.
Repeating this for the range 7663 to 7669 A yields 48.0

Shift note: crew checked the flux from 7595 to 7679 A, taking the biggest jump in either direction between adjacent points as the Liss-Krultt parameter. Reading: 4.2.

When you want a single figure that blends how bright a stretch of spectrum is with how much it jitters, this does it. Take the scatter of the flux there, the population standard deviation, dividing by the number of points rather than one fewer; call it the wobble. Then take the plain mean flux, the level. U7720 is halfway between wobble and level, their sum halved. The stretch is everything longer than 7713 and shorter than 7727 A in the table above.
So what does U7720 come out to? 8.3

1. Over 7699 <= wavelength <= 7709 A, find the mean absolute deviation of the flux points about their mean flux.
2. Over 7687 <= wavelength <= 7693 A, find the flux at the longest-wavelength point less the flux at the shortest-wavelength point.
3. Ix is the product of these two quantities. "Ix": 0.3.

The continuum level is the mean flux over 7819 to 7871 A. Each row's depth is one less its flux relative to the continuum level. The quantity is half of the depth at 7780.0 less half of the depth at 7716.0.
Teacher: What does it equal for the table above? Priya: 0.05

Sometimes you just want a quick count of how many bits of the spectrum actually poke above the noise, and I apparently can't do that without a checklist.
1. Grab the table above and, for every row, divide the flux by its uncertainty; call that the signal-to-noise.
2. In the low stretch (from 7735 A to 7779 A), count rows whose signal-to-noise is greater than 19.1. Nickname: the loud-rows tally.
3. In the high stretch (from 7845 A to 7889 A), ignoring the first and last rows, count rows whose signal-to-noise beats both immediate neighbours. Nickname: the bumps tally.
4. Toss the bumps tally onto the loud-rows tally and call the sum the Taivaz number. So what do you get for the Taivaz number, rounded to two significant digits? 21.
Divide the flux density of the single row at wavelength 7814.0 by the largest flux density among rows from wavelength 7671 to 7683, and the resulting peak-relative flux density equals 0.74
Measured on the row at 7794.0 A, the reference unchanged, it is 1.02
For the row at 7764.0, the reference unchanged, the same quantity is 0.97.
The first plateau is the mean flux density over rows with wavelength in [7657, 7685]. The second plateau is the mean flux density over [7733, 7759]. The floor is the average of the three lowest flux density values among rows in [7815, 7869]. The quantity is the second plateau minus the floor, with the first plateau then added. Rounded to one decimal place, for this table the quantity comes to 21.4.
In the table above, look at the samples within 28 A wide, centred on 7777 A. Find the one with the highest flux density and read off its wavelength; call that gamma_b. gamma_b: 7774.0 A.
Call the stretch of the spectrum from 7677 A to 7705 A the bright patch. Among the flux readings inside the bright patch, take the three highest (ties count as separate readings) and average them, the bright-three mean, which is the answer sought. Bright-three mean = 16.4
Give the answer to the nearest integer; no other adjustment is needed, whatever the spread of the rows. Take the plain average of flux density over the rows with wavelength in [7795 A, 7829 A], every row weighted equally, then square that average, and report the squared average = 164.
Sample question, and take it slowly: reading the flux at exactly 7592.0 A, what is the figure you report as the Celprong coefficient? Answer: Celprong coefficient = 15.22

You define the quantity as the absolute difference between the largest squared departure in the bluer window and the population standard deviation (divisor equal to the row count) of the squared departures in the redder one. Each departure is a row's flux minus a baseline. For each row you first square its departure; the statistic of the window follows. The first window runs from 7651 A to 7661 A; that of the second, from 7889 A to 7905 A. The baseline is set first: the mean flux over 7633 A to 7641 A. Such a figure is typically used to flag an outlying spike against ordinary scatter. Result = 6.0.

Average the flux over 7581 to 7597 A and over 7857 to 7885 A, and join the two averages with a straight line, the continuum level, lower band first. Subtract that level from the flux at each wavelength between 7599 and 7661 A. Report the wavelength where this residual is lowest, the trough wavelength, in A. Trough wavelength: 7630.0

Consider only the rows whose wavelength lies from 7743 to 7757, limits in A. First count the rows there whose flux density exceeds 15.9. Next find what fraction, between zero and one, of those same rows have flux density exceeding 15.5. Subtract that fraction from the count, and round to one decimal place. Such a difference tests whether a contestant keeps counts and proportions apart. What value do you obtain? 3.1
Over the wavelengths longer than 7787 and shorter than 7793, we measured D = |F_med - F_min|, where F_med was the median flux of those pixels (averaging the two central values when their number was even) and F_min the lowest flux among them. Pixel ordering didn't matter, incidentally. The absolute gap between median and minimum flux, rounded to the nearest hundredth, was 0.29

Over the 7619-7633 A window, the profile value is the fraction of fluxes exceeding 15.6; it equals 0.3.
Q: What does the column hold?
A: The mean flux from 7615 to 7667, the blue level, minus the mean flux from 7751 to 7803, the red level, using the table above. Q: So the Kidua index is 0.20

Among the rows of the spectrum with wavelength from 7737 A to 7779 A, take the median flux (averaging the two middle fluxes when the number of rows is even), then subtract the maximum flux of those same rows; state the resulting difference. -2.6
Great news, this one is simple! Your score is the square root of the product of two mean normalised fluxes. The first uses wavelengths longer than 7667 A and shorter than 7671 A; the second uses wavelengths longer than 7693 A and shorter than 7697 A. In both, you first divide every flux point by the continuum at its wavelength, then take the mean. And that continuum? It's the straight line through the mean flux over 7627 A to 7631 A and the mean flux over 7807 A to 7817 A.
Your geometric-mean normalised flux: 1.05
